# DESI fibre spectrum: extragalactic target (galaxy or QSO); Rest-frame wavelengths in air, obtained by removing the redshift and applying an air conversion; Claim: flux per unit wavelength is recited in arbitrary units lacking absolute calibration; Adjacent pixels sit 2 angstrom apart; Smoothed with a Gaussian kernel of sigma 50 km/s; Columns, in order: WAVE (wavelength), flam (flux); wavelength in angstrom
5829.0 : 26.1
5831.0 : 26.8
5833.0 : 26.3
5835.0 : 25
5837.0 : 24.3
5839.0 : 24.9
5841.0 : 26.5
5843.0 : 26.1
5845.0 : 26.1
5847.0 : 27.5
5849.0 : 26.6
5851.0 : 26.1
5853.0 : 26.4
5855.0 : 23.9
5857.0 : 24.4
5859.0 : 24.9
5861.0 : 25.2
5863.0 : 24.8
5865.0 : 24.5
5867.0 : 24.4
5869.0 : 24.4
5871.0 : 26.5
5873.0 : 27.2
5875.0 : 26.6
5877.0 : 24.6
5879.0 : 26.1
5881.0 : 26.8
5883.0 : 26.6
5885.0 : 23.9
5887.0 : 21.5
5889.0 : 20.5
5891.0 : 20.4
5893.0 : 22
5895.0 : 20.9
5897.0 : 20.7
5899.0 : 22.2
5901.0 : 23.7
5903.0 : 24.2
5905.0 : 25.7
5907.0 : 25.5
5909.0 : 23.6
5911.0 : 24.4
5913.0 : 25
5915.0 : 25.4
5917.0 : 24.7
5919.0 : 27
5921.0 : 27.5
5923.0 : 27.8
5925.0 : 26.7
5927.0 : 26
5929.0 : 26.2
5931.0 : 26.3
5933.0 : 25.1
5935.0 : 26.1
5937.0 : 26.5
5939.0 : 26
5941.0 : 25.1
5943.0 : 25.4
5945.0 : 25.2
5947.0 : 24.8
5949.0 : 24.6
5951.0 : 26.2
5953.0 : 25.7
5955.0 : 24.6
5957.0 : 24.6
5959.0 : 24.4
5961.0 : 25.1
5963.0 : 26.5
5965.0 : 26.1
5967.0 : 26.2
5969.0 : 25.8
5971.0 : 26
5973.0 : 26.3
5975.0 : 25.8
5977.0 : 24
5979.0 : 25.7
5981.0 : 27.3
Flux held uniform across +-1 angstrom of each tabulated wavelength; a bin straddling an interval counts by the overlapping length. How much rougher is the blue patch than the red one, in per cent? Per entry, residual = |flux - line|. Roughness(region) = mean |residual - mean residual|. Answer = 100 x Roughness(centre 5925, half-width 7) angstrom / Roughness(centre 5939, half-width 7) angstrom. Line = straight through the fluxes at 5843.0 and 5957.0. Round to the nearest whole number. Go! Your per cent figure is 109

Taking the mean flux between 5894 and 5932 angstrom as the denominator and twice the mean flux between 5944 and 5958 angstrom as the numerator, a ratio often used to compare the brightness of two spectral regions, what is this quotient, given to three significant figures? 2.01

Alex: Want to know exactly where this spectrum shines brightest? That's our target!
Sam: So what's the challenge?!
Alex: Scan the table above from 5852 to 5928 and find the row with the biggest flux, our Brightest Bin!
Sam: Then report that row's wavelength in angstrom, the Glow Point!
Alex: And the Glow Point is 5923.0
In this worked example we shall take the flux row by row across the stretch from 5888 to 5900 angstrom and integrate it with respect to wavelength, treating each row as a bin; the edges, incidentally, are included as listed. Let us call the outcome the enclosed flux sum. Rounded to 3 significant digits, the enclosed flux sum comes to 253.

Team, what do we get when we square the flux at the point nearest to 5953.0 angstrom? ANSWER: 660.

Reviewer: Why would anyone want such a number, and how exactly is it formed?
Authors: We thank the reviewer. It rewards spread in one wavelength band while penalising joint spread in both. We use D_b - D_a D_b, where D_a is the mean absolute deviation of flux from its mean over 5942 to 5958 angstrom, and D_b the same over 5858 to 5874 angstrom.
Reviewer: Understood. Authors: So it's 0.4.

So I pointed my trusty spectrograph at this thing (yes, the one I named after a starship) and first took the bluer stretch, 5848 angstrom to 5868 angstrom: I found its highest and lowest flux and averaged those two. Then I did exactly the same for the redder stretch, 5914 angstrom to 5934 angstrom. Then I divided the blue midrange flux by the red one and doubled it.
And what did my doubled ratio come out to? 1.92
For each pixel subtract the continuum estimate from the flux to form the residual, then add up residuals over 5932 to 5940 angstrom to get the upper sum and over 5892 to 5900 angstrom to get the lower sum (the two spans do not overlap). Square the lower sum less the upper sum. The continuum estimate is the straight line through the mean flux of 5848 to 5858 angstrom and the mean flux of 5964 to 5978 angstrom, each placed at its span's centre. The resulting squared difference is 308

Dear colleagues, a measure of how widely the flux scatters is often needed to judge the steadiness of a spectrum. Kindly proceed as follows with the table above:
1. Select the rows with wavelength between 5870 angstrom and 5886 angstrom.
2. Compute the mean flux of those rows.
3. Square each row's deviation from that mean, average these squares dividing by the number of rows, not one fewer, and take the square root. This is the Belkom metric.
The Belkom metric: 1.09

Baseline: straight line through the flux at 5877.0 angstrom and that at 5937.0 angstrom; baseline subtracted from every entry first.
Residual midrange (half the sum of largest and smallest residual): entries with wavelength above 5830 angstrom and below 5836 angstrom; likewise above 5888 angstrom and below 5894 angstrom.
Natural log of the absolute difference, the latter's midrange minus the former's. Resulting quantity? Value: 1.9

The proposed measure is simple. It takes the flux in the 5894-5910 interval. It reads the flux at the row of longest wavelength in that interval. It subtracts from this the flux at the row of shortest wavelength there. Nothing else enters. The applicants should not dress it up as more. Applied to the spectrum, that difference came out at 3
